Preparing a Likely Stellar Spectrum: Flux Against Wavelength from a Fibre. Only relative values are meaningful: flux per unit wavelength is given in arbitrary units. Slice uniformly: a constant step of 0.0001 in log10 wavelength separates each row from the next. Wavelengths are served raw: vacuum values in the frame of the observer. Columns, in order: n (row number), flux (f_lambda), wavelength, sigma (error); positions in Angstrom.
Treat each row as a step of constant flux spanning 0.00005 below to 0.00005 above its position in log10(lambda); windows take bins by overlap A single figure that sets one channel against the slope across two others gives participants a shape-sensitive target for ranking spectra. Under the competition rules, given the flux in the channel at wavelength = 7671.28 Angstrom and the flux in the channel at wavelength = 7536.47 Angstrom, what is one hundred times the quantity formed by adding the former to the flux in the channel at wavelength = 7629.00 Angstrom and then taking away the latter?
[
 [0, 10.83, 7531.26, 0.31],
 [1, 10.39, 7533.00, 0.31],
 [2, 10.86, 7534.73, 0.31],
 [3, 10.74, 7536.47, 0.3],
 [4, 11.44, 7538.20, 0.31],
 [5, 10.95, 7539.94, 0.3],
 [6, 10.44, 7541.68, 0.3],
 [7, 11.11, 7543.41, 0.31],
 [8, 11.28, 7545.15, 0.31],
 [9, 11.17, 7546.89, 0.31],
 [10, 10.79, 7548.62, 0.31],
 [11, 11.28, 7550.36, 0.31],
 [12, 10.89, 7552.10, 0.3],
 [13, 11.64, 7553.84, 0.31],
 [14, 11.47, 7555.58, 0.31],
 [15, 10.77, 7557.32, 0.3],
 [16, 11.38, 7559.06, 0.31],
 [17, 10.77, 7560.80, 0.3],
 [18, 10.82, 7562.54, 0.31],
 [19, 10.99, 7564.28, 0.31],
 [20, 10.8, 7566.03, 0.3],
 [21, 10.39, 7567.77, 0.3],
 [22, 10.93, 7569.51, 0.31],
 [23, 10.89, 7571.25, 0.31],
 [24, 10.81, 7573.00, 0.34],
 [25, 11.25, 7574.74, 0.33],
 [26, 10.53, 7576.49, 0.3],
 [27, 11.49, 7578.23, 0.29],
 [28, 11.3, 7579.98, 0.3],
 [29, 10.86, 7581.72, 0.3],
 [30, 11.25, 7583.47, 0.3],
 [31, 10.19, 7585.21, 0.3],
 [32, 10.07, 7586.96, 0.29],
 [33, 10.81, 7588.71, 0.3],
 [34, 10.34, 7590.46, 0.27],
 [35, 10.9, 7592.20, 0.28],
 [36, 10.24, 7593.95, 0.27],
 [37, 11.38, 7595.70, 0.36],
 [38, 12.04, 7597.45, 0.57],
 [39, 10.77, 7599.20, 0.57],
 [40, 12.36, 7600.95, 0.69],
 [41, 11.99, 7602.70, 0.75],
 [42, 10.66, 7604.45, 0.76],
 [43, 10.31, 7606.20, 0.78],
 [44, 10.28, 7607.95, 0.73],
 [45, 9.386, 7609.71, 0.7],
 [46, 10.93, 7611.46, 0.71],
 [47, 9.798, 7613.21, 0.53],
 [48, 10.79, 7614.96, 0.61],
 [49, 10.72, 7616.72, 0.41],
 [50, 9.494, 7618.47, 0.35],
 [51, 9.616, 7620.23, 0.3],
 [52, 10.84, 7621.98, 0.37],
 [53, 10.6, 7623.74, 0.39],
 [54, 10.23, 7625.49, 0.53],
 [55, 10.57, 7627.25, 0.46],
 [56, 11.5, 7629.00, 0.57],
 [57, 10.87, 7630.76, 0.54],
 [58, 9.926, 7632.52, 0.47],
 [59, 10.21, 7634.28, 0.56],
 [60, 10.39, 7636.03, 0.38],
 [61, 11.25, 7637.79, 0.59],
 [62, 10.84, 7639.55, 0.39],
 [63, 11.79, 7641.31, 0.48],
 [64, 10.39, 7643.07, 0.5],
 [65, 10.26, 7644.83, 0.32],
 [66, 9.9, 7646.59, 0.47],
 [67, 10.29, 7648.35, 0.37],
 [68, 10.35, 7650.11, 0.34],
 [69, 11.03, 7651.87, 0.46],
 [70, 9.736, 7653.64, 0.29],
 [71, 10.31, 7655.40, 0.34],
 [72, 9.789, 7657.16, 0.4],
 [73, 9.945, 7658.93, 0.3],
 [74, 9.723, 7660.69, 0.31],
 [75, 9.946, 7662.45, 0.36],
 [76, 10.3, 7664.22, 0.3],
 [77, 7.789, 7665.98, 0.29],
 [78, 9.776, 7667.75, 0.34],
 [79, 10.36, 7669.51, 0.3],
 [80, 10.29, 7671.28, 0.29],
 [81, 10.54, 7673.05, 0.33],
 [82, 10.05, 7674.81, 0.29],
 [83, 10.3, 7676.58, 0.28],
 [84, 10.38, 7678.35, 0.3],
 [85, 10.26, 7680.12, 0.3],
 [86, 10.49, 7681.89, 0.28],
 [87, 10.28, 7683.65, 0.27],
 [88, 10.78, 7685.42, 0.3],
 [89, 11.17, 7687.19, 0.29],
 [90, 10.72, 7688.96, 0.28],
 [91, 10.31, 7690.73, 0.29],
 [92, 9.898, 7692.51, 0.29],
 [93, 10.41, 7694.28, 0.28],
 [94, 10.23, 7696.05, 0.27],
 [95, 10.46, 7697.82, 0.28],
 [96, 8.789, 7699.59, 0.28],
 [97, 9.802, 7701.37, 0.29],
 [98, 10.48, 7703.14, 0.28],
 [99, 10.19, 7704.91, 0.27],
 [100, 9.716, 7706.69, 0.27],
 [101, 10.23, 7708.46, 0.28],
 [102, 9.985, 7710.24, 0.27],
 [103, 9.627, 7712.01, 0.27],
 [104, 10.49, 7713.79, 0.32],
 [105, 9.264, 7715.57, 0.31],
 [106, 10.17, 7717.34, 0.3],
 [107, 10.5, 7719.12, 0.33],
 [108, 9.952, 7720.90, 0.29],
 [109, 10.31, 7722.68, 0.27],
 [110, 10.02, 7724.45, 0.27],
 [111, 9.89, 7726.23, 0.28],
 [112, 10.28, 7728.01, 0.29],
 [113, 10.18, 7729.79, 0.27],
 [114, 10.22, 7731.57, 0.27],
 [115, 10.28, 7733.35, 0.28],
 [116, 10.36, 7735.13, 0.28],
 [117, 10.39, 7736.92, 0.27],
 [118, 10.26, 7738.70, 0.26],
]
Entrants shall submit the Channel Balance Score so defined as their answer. 1105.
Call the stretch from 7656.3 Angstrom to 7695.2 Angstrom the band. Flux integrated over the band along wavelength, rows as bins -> 395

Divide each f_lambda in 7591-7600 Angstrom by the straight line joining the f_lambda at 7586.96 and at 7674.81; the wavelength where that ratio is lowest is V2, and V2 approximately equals 7593.95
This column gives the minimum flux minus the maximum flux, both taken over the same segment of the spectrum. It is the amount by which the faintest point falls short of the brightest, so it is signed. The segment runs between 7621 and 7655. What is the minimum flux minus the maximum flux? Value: -2.1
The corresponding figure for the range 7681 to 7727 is -2.4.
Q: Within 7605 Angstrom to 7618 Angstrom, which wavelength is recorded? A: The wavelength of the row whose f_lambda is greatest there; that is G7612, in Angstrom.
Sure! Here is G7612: 7611.46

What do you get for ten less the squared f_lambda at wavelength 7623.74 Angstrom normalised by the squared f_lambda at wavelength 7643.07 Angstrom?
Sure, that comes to 8.96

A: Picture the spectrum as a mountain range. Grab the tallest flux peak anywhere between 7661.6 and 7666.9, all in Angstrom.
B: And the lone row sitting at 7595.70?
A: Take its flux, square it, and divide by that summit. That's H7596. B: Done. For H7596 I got 13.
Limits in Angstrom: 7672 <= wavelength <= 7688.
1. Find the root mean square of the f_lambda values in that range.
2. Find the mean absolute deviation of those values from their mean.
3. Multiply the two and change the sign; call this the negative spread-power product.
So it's -2.5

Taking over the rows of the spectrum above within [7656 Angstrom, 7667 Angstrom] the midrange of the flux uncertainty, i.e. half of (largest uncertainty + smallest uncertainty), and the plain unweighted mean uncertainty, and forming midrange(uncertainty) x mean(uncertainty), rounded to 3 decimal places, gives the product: 0.113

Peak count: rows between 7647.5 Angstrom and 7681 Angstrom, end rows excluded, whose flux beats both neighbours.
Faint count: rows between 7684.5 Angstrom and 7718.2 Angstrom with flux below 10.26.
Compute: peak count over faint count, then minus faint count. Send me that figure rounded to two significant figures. -10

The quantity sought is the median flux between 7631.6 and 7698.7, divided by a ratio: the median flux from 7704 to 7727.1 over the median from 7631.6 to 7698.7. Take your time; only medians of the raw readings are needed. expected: 10.6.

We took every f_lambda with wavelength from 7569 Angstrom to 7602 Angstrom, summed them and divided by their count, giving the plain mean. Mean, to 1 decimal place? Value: 11.0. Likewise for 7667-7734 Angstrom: 10.2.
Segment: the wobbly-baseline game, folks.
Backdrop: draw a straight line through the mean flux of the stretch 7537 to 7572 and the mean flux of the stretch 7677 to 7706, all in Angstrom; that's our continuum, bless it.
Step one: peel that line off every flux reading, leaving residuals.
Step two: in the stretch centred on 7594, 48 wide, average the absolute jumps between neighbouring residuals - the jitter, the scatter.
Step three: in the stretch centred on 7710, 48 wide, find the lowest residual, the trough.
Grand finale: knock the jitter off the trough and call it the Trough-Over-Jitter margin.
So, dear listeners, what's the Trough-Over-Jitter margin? -2.2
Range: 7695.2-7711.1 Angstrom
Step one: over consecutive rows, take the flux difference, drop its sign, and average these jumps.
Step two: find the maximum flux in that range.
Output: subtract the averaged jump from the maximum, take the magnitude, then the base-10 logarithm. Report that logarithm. 0.99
